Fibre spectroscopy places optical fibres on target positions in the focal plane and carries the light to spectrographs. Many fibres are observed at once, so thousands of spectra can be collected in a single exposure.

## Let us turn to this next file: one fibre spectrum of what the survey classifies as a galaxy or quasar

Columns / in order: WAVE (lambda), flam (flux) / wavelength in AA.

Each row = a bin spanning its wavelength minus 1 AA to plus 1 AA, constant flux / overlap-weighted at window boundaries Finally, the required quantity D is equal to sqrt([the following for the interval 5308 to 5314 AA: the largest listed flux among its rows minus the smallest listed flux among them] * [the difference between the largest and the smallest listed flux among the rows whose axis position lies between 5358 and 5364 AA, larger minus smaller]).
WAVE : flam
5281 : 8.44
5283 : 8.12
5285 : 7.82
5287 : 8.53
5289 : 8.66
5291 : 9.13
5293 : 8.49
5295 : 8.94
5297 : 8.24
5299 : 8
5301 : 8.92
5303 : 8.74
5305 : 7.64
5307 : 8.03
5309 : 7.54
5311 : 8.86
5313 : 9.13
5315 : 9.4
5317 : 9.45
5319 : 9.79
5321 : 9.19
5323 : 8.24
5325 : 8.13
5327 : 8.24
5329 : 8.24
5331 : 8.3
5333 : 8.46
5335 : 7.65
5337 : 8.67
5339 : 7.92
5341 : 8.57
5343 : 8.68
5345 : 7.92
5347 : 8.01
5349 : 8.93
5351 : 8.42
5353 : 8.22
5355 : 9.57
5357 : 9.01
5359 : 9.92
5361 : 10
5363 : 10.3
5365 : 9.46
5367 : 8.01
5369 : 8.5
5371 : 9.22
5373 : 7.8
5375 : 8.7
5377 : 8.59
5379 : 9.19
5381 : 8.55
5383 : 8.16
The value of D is 0.8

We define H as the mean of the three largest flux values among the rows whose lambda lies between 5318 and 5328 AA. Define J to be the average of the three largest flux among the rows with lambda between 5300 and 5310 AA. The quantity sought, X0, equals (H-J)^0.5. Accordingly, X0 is 0.71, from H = 9.1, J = 8.56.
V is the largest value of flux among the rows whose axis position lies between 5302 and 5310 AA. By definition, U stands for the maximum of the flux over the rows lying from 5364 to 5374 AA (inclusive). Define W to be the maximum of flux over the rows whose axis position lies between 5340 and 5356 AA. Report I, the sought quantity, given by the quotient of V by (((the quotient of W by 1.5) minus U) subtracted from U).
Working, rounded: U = 9.46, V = 8.74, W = 9.57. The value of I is 0.70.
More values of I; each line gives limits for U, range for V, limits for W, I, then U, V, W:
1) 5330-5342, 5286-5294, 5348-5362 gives 0.86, 8.67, 9.13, 10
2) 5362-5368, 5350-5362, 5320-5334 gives 0.69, 10.3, 10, 9.19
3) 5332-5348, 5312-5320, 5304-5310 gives 0.82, 8.68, 9.79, 8.03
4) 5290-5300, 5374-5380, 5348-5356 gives 0.77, 9.13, 9.19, 9.57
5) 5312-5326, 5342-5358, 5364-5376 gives 0.72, 9.79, 9.57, 9.46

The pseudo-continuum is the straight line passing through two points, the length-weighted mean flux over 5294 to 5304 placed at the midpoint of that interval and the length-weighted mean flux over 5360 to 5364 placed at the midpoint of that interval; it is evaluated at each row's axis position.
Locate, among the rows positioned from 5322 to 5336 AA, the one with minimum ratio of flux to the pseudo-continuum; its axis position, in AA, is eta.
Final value 5335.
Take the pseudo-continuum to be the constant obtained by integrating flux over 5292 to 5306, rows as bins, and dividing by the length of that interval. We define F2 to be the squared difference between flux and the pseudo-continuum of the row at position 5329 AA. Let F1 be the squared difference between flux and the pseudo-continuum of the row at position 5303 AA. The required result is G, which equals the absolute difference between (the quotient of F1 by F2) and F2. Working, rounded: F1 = 0.10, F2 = 0.03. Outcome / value 2.9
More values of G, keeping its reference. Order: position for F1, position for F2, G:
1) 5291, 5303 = 4.9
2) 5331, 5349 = 0.2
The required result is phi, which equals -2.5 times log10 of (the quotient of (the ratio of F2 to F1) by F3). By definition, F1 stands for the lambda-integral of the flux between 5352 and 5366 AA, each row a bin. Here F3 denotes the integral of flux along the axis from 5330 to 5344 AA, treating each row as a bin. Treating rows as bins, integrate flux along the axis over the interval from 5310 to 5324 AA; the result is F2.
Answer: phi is 5.21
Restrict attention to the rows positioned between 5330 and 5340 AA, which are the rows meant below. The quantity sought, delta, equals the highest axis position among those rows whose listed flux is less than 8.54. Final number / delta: 5339 AA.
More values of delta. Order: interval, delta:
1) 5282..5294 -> 5293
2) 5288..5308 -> 5307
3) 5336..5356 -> 5353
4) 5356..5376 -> 5373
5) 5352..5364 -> 5353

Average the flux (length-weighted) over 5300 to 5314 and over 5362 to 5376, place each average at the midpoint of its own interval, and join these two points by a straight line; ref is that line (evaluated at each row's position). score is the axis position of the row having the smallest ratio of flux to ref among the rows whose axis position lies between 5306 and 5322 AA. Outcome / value 5309 AA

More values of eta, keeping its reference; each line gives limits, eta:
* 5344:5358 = 5345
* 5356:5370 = 5367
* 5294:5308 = 5305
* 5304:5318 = 5309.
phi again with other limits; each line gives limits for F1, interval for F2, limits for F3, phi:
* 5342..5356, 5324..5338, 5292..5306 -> 5.22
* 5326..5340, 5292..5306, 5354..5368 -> 5.28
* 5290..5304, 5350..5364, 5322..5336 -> 5.06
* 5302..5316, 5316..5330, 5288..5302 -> 5.17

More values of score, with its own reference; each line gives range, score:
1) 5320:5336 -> 5335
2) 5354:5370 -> 5367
